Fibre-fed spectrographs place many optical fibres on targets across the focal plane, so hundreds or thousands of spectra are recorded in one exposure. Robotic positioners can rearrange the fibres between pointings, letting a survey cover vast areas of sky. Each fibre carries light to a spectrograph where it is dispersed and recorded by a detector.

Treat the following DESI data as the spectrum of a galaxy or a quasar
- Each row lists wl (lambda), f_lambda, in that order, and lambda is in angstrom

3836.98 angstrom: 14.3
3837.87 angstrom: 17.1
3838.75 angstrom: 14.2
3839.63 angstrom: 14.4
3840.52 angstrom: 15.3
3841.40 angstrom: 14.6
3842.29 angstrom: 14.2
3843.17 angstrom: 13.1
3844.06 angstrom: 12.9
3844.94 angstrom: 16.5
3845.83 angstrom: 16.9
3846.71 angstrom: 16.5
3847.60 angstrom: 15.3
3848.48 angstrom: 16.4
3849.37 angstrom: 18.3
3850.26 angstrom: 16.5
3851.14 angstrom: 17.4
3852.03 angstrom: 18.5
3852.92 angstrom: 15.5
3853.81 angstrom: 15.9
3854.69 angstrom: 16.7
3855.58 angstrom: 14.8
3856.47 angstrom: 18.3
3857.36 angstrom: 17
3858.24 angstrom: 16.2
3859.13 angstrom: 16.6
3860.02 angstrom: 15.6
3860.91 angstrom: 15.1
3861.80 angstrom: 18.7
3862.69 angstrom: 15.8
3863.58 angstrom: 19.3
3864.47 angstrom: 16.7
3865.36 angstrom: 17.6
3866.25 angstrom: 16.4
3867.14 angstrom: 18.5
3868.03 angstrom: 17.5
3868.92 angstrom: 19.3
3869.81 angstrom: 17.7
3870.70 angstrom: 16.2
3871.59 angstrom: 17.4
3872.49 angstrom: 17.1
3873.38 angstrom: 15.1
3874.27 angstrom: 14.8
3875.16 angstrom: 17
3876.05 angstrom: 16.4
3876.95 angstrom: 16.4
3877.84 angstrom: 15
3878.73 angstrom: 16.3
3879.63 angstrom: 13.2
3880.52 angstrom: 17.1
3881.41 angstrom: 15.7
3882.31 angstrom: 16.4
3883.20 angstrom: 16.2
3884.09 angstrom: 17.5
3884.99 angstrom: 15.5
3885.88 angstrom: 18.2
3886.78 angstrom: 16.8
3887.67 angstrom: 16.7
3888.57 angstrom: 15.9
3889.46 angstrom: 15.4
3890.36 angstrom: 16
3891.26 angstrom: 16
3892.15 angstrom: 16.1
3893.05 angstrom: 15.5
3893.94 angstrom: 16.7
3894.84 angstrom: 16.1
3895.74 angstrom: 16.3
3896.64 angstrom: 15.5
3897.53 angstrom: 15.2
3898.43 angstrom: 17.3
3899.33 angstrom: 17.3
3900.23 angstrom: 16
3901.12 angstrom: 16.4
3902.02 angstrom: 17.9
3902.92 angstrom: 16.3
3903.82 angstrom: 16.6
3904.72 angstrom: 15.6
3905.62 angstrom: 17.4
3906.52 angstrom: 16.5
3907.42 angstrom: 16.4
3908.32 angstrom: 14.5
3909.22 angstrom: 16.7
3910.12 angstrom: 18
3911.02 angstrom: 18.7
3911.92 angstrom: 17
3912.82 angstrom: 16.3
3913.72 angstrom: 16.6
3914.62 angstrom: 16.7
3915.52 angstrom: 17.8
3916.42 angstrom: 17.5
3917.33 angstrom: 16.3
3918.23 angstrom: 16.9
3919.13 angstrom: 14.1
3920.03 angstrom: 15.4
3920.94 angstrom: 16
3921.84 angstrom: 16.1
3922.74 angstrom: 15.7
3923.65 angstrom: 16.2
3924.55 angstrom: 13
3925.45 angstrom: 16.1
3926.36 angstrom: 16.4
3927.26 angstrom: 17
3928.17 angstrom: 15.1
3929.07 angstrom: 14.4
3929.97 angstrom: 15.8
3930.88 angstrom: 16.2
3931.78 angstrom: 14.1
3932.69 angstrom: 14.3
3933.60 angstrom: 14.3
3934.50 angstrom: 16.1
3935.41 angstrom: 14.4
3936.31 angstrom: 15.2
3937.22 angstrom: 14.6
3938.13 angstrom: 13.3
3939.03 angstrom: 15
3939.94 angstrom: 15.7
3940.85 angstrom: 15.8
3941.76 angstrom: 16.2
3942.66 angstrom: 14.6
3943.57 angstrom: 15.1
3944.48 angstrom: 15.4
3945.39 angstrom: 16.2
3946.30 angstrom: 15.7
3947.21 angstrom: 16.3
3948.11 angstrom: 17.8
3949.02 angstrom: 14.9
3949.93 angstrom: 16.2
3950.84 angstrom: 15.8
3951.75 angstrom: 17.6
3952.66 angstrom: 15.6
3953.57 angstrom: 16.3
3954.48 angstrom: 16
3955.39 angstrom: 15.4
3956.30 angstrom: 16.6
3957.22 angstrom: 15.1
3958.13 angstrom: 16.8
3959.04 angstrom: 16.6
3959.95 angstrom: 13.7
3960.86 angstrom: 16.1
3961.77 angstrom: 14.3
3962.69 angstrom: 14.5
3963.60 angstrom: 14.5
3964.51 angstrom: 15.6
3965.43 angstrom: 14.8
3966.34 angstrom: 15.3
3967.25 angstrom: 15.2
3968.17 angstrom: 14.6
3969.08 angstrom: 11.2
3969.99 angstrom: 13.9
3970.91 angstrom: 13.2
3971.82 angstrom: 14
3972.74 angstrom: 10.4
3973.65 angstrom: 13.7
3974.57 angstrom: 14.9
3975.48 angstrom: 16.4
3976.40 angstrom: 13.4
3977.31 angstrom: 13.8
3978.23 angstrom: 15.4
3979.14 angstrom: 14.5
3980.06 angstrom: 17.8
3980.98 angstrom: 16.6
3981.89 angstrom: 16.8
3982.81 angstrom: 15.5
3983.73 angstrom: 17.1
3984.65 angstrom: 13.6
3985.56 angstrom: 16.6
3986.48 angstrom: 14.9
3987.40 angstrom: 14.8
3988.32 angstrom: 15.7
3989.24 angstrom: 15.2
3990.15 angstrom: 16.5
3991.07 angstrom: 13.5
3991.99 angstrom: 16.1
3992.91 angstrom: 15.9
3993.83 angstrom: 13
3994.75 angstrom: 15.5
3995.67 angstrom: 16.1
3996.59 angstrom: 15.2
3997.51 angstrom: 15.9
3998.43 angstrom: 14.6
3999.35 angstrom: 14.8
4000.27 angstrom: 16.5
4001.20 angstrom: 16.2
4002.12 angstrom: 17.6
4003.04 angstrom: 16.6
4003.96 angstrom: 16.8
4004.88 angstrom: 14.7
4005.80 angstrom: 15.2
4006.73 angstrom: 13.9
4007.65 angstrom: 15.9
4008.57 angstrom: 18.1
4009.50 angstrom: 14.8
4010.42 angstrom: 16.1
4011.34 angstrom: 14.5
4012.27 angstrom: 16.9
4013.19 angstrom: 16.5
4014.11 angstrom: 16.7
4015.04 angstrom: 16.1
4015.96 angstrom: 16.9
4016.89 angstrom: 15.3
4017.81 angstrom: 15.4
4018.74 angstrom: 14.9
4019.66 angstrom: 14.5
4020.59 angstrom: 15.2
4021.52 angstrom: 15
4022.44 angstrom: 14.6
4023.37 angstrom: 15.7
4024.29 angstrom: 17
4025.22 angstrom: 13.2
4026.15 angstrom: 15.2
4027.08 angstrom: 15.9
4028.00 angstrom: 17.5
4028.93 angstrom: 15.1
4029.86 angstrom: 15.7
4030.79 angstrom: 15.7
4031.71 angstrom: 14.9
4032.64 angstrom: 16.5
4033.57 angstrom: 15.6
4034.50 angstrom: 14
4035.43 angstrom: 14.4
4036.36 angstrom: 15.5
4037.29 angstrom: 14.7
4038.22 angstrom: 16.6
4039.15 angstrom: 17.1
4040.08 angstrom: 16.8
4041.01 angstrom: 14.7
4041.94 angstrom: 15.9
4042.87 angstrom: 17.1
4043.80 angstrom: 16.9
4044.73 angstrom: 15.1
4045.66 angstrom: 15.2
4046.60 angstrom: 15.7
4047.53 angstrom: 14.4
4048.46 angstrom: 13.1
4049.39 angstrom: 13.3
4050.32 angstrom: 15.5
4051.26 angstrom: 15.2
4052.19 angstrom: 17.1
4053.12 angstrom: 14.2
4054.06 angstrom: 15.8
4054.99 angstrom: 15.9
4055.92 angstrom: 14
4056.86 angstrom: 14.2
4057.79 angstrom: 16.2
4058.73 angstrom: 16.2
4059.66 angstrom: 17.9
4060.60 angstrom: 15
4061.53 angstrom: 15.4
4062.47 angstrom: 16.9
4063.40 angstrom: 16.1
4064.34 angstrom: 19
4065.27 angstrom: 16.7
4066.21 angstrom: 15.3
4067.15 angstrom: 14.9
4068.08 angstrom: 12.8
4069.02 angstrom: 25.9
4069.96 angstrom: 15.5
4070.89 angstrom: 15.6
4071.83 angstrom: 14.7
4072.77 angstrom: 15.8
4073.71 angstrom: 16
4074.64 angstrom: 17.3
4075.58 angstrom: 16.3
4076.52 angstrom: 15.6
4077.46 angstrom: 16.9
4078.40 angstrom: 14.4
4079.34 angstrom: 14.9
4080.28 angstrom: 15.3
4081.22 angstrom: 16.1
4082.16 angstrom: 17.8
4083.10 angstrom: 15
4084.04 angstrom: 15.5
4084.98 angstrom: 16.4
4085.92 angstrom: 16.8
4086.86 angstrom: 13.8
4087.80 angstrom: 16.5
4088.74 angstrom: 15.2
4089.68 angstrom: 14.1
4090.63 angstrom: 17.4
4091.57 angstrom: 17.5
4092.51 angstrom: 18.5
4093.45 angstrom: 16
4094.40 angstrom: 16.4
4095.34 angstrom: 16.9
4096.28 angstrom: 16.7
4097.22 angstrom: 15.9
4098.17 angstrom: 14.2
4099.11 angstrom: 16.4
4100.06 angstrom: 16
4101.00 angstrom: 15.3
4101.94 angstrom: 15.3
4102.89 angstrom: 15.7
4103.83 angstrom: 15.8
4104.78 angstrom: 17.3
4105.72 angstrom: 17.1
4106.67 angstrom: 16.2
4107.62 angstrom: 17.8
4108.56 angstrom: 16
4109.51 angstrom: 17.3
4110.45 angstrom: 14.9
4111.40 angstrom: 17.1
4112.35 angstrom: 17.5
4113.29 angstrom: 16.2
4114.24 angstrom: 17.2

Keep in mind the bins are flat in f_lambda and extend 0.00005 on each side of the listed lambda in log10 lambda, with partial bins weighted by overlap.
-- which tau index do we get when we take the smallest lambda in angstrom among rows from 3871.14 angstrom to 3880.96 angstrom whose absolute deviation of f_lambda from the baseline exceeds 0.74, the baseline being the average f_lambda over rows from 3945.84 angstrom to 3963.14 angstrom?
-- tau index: 3871.59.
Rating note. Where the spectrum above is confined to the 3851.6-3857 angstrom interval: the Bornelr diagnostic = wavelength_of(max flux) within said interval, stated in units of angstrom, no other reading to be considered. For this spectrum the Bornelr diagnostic 3852.03 angstrom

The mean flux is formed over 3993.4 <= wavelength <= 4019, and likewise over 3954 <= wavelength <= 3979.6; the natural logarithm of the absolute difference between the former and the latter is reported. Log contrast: 0.1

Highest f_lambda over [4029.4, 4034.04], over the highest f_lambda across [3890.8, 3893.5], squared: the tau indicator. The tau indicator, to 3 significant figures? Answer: 1.05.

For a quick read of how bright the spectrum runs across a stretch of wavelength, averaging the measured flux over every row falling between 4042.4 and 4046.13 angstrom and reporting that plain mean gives 16.1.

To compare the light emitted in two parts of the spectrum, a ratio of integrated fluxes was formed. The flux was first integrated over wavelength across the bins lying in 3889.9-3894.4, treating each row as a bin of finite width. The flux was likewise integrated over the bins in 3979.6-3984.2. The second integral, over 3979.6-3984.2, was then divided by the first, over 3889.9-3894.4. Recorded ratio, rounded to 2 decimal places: 1.07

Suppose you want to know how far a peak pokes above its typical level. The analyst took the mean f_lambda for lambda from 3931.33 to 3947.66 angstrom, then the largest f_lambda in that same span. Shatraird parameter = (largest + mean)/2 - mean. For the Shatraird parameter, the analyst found 0.59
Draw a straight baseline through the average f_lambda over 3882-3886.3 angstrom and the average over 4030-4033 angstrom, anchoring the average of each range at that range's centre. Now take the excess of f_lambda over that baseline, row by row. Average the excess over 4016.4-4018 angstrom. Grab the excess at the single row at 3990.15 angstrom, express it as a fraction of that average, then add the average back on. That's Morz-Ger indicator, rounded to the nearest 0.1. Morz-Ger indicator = -1.6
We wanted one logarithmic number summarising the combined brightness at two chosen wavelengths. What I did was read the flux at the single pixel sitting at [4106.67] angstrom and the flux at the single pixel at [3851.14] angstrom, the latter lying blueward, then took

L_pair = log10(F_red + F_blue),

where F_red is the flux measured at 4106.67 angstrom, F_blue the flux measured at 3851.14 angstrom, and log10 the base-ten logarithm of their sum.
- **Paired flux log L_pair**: 1.53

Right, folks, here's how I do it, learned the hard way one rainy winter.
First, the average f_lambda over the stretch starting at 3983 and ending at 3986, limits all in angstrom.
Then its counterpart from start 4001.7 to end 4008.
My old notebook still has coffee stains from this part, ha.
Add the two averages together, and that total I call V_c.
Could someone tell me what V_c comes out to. 31.6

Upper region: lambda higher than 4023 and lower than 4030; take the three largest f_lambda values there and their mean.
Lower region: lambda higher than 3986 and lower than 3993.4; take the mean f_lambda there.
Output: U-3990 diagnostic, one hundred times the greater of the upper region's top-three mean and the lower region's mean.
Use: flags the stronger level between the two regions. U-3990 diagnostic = 1680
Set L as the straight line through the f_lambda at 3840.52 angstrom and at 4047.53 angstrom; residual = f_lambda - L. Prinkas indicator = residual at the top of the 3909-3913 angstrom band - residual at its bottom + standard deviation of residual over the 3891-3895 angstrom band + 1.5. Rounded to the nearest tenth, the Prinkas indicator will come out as 1.5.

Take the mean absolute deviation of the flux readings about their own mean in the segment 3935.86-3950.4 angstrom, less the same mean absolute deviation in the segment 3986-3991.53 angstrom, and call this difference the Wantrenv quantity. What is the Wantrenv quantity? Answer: 0.04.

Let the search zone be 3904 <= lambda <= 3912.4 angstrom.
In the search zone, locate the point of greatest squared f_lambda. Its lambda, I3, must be 3911.02 angstrom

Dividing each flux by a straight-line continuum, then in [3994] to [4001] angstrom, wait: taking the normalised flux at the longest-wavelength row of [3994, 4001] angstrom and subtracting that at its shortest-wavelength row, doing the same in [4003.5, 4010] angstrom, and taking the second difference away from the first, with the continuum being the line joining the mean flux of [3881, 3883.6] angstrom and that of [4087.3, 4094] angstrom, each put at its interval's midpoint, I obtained 0.18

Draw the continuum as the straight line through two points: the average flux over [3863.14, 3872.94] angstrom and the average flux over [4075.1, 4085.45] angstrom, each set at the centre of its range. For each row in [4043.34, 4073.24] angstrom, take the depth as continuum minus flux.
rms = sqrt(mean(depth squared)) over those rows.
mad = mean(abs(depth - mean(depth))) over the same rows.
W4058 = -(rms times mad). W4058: -3.0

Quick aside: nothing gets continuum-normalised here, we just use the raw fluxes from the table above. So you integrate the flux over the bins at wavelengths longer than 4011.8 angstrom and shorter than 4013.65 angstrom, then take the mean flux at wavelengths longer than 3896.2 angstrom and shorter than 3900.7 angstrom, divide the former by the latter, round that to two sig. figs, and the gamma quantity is 1.9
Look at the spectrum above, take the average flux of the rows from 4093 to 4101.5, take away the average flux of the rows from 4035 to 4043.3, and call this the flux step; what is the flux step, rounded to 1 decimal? 0.1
